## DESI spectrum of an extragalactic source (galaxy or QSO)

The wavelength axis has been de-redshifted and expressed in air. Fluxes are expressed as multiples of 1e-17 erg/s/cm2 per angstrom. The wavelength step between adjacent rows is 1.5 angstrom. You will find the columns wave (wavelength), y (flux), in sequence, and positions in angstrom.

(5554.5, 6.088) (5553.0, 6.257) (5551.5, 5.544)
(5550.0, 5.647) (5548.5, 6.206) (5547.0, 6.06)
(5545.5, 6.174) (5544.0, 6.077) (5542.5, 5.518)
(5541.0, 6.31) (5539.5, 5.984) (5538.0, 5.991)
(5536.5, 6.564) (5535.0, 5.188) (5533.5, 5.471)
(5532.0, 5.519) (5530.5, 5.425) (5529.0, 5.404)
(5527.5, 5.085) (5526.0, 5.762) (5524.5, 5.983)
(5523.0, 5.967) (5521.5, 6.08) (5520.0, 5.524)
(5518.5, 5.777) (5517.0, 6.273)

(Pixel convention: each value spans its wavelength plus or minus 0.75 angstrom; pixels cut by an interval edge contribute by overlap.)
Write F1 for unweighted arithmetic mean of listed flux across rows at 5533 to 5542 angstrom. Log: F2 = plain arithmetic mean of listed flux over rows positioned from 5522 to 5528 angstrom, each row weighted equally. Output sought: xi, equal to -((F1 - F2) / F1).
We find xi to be -0.04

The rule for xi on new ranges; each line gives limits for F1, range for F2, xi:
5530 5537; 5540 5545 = 0.06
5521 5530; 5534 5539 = 0.04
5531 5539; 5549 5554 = 0.01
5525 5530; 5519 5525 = 0.09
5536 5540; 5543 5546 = -0.01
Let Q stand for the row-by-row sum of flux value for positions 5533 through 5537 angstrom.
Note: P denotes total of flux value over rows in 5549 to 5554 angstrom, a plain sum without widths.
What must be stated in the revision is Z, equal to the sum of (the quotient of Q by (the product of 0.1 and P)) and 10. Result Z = 19.9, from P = 17.4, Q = 17.2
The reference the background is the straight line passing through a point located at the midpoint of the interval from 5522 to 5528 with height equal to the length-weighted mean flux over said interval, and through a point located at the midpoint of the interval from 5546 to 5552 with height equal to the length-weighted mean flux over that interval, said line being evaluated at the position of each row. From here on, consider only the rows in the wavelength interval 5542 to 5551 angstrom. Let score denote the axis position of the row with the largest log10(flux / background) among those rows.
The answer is 5548.5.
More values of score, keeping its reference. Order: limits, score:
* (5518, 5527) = 5521.5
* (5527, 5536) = 5532.0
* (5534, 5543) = 5536.5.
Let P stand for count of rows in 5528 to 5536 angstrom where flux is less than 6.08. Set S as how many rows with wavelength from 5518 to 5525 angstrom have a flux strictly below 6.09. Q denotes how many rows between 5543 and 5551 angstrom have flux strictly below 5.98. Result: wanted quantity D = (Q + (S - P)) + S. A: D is 6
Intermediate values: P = 5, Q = 1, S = 5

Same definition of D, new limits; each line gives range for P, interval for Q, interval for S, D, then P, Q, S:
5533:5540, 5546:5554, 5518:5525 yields 8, 4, 2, 5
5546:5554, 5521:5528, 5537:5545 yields 8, 3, 3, 4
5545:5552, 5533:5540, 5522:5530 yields 9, 3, 2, 5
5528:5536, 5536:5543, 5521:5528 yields 6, 5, 1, 5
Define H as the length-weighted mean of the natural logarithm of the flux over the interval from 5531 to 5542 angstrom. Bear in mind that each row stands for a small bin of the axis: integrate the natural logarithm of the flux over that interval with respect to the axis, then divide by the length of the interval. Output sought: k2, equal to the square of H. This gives 3.11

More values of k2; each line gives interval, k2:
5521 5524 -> 3.22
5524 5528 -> 2.97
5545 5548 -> 3.28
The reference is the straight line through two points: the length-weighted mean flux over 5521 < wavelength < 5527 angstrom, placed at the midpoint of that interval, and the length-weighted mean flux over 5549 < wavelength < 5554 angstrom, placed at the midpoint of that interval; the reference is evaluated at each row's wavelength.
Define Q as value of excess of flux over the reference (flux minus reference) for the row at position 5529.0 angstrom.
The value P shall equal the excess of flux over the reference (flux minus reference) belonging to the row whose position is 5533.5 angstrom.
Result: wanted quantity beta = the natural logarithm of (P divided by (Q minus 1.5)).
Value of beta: -1.57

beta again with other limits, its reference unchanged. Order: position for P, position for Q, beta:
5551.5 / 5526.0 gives -1.68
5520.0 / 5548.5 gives -1.08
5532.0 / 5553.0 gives -1.08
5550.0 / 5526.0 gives -2.08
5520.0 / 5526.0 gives -1.43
